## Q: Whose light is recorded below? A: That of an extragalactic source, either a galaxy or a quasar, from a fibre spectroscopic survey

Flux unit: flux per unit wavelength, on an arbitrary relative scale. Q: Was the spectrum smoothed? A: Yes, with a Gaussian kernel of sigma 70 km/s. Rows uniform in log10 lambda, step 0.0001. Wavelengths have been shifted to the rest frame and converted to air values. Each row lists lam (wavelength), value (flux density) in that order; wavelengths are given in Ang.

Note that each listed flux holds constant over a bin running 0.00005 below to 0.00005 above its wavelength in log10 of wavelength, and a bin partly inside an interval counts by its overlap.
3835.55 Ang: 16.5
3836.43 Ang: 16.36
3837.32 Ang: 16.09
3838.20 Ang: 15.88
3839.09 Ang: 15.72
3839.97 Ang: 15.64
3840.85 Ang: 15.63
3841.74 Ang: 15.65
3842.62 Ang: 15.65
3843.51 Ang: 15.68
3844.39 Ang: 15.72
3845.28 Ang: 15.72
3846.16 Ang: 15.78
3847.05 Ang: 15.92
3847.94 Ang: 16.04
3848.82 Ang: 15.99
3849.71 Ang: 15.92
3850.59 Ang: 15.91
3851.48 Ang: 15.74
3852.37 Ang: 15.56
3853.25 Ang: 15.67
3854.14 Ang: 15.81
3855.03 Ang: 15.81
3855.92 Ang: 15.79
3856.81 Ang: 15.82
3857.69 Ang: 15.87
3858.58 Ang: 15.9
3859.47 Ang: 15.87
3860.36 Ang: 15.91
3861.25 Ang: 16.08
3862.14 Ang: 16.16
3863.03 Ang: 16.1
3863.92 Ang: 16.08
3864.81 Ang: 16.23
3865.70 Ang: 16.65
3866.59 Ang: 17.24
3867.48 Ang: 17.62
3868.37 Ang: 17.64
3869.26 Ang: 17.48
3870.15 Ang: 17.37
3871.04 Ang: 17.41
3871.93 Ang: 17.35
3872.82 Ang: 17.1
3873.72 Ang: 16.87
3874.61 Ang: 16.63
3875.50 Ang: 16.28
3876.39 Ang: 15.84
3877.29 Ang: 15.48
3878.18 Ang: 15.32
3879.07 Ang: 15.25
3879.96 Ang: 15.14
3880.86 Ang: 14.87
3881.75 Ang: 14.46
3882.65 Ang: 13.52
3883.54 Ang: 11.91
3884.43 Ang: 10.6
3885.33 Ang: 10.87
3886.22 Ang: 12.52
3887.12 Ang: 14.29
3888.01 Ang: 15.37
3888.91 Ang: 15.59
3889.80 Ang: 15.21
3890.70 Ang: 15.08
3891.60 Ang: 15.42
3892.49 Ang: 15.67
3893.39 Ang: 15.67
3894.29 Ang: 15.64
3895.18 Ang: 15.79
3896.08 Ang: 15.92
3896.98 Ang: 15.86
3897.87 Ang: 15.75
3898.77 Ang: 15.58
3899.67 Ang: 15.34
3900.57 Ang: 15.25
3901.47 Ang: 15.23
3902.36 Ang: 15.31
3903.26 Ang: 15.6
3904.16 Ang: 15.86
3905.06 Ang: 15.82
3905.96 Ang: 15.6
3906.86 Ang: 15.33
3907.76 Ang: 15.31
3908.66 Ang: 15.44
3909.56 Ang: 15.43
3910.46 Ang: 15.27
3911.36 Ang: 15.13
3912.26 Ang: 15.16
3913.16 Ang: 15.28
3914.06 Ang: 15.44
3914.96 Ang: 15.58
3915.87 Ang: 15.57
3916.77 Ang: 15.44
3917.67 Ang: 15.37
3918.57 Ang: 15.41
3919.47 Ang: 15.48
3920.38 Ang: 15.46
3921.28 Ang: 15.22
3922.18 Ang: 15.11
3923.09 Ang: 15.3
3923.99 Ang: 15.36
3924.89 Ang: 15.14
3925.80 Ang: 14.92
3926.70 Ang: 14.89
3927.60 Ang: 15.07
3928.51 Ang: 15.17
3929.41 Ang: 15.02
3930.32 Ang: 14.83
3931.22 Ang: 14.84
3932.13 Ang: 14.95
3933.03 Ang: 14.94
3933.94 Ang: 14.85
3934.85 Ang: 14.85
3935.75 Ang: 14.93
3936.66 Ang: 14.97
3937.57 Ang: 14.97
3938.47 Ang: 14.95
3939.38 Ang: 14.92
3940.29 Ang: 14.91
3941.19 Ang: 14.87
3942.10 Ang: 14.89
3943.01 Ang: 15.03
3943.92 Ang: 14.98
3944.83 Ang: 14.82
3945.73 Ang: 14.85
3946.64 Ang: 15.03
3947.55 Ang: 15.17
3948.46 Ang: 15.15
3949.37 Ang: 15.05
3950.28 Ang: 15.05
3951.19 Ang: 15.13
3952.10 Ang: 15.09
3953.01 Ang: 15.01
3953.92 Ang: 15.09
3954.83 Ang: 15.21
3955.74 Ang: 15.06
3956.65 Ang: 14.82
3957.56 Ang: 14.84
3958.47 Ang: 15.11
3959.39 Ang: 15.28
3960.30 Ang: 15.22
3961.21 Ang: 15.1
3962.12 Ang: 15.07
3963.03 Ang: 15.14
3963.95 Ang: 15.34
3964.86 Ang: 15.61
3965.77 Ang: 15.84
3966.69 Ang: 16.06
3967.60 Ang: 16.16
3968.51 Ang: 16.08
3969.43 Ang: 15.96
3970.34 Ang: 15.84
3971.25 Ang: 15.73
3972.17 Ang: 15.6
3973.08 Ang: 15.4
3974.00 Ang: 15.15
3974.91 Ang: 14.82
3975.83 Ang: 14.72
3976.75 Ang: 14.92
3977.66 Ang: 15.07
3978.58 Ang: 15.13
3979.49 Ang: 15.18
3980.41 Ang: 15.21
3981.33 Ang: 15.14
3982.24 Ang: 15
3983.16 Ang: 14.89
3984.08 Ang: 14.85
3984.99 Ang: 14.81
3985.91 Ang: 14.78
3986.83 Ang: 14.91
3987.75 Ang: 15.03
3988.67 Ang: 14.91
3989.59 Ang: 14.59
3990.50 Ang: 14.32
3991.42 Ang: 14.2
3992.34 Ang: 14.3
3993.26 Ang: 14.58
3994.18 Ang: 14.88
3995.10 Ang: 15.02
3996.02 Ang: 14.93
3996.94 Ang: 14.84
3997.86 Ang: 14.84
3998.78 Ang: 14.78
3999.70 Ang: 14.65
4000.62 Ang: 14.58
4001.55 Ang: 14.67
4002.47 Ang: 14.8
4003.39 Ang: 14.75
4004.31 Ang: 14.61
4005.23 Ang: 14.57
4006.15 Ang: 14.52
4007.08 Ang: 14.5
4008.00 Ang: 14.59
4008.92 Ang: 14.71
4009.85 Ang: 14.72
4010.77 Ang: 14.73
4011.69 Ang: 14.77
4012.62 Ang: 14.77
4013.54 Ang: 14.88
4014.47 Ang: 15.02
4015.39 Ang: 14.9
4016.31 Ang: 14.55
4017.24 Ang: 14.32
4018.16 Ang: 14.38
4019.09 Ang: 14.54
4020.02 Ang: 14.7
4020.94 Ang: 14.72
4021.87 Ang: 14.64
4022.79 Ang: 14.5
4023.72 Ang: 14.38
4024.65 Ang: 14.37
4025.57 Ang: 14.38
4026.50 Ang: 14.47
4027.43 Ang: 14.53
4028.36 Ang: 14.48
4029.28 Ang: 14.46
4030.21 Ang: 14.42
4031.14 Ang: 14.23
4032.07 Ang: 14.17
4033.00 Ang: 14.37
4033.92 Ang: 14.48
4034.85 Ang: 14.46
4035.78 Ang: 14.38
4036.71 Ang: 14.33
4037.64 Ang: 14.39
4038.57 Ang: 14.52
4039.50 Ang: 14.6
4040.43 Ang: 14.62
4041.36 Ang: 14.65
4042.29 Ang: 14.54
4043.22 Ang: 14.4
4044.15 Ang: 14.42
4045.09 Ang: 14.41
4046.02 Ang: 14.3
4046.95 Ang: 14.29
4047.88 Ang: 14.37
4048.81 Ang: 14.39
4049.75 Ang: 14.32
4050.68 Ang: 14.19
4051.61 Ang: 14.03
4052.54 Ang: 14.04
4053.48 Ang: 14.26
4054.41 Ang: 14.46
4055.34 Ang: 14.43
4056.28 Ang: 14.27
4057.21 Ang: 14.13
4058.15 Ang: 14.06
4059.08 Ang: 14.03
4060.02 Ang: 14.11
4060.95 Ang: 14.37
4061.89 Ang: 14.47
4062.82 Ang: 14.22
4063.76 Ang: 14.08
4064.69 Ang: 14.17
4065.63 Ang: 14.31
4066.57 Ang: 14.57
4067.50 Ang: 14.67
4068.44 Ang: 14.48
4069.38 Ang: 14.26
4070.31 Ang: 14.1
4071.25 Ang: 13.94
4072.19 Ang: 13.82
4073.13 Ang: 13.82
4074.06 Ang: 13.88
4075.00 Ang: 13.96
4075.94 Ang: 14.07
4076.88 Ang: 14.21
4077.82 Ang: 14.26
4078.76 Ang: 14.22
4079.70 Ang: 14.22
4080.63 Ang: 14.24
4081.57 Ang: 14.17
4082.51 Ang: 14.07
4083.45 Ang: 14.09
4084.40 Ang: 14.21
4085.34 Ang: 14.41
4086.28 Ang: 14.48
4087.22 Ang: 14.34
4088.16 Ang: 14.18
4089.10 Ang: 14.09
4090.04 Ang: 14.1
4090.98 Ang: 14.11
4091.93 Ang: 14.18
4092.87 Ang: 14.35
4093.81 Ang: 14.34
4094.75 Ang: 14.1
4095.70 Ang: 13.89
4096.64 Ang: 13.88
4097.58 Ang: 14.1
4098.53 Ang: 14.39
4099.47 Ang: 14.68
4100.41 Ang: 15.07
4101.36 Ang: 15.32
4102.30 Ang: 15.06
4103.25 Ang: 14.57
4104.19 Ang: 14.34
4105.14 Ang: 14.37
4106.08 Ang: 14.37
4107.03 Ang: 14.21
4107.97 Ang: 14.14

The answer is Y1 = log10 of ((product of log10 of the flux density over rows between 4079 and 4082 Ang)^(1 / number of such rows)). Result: 0.062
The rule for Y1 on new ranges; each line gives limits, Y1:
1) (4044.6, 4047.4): 0.063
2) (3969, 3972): 0.079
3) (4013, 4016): 0.070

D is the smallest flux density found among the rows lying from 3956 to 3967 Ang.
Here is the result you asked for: 14.82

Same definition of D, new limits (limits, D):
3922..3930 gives 14.89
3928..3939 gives 14.83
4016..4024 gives 14.32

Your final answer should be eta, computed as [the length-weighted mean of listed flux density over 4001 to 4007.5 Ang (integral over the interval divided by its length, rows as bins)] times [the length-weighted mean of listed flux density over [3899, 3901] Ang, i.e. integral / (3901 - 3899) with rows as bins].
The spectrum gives 224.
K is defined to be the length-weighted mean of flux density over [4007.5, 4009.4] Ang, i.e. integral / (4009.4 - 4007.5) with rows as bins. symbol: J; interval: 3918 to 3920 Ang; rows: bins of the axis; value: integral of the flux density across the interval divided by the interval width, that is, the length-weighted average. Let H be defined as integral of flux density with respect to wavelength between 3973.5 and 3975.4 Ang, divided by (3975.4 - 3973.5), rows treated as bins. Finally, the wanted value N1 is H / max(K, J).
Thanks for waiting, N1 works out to 0.97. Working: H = 15.0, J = 15.4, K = 14.6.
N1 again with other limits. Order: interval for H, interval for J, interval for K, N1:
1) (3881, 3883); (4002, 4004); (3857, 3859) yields 0.89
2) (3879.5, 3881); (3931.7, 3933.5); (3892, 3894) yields 0.96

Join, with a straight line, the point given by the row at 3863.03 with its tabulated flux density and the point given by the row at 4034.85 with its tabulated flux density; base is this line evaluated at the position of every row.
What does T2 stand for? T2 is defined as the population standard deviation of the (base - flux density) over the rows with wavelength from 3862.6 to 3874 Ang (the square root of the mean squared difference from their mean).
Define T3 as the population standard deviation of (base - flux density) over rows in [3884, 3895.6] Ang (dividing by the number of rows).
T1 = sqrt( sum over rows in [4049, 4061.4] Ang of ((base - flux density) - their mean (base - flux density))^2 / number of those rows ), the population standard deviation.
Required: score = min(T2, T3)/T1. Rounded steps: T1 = 0.15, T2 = 0.57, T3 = 1.82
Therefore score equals 3.78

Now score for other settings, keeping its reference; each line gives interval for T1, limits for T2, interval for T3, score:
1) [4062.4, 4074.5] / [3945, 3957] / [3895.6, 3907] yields 0.45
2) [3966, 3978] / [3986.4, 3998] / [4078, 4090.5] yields 0.27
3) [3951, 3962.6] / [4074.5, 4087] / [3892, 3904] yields 1.16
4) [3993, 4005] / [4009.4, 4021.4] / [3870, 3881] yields 1.47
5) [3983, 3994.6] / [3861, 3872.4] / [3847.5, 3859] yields 0.48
